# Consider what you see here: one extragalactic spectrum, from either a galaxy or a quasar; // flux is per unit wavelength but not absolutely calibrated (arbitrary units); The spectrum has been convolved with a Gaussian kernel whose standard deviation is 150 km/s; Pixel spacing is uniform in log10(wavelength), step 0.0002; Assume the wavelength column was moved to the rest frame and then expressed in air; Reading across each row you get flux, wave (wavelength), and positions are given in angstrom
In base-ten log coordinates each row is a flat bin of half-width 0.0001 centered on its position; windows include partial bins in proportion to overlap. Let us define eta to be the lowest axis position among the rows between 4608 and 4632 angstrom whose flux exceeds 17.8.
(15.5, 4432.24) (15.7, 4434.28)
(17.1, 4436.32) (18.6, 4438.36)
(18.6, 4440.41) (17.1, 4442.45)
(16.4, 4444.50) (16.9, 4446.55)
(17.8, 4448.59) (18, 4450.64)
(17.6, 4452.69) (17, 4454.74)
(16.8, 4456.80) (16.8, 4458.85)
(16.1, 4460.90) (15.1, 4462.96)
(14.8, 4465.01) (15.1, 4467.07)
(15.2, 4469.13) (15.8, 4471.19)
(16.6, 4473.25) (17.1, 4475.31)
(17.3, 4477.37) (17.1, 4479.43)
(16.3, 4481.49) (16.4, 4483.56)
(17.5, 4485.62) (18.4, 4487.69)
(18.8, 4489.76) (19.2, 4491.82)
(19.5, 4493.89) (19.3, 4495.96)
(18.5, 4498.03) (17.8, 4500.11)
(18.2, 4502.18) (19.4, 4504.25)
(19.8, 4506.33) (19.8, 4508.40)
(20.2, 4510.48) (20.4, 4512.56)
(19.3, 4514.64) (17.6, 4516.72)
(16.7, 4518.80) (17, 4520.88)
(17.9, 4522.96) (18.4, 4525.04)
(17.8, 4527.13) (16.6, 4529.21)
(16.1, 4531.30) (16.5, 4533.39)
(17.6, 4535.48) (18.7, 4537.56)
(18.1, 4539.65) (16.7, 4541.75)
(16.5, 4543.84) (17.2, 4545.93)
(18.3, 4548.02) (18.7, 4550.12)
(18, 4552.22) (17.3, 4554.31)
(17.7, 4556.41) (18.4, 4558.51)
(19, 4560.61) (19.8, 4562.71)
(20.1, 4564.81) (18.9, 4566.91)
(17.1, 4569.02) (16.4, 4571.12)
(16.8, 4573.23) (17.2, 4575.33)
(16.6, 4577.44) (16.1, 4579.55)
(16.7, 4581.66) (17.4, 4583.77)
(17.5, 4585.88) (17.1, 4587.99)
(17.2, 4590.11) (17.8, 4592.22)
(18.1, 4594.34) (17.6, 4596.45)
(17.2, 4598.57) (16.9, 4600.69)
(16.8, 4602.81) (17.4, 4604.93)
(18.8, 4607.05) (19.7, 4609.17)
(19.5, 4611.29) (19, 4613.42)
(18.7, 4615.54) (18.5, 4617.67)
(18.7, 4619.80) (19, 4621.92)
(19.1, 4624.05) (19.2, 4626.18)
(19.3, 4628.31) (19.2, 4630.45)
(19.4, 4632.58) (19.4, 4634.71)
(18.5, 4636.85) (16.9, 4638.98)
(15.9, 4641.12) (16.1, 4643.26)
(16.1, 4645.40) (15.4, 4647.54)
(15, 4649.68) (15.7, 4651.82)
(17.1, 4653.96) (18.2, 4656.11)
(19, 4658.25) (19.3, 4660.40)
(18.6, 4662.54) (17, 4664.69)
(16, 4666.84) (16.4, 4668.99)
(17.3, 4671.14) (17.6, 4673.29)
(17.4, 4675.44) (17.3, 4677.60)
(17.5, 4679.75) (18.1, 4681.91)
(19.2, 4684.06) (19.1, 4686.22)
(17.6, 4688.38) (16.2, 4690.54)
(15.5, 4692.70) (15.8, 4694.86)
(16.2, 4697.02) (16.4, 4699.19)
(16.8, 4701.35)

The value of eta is 4609.17 angstrom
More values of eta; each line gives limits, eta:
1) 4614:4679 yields 4615.54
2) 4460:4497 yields 4487.69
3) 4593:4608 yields 4594.34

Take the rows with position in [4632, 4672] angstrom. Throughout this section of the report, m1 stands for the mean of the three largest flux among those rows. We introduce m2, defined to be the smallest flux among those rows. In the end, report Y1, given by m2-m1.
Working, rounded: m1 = 19.4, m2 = 15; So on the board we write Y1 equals -4.4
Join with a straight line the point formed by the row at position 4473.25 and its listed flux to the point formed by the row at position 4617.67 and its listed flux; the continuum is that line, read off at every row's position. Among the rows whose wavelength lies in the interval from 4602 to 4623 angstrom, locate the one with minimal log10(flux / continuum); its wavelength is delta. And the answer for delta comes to 4602.81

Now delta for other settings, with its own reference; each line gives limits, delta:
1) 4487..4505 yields 4500.11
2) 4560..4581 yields 4579.55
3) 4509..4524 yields 4518.80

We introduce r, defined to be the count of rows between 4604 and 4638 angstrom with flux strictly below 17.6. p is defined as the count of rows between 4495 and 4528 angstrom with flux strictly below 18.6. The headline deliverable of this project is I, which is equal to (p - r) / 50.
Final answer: 0.16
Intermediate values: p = 9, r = 1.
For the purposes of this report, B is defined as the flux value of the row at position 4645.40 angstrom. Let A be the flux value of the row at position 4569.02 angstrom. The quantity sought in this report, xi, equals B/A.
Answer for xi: 0.94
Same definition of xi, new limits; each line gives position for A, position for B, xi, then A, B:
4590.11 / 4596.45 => 1.02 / 17.2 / 17.6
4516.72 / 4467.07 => 0.86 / 17.6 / 15.1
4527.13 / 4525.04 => 1.03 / 17.8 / 18.4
